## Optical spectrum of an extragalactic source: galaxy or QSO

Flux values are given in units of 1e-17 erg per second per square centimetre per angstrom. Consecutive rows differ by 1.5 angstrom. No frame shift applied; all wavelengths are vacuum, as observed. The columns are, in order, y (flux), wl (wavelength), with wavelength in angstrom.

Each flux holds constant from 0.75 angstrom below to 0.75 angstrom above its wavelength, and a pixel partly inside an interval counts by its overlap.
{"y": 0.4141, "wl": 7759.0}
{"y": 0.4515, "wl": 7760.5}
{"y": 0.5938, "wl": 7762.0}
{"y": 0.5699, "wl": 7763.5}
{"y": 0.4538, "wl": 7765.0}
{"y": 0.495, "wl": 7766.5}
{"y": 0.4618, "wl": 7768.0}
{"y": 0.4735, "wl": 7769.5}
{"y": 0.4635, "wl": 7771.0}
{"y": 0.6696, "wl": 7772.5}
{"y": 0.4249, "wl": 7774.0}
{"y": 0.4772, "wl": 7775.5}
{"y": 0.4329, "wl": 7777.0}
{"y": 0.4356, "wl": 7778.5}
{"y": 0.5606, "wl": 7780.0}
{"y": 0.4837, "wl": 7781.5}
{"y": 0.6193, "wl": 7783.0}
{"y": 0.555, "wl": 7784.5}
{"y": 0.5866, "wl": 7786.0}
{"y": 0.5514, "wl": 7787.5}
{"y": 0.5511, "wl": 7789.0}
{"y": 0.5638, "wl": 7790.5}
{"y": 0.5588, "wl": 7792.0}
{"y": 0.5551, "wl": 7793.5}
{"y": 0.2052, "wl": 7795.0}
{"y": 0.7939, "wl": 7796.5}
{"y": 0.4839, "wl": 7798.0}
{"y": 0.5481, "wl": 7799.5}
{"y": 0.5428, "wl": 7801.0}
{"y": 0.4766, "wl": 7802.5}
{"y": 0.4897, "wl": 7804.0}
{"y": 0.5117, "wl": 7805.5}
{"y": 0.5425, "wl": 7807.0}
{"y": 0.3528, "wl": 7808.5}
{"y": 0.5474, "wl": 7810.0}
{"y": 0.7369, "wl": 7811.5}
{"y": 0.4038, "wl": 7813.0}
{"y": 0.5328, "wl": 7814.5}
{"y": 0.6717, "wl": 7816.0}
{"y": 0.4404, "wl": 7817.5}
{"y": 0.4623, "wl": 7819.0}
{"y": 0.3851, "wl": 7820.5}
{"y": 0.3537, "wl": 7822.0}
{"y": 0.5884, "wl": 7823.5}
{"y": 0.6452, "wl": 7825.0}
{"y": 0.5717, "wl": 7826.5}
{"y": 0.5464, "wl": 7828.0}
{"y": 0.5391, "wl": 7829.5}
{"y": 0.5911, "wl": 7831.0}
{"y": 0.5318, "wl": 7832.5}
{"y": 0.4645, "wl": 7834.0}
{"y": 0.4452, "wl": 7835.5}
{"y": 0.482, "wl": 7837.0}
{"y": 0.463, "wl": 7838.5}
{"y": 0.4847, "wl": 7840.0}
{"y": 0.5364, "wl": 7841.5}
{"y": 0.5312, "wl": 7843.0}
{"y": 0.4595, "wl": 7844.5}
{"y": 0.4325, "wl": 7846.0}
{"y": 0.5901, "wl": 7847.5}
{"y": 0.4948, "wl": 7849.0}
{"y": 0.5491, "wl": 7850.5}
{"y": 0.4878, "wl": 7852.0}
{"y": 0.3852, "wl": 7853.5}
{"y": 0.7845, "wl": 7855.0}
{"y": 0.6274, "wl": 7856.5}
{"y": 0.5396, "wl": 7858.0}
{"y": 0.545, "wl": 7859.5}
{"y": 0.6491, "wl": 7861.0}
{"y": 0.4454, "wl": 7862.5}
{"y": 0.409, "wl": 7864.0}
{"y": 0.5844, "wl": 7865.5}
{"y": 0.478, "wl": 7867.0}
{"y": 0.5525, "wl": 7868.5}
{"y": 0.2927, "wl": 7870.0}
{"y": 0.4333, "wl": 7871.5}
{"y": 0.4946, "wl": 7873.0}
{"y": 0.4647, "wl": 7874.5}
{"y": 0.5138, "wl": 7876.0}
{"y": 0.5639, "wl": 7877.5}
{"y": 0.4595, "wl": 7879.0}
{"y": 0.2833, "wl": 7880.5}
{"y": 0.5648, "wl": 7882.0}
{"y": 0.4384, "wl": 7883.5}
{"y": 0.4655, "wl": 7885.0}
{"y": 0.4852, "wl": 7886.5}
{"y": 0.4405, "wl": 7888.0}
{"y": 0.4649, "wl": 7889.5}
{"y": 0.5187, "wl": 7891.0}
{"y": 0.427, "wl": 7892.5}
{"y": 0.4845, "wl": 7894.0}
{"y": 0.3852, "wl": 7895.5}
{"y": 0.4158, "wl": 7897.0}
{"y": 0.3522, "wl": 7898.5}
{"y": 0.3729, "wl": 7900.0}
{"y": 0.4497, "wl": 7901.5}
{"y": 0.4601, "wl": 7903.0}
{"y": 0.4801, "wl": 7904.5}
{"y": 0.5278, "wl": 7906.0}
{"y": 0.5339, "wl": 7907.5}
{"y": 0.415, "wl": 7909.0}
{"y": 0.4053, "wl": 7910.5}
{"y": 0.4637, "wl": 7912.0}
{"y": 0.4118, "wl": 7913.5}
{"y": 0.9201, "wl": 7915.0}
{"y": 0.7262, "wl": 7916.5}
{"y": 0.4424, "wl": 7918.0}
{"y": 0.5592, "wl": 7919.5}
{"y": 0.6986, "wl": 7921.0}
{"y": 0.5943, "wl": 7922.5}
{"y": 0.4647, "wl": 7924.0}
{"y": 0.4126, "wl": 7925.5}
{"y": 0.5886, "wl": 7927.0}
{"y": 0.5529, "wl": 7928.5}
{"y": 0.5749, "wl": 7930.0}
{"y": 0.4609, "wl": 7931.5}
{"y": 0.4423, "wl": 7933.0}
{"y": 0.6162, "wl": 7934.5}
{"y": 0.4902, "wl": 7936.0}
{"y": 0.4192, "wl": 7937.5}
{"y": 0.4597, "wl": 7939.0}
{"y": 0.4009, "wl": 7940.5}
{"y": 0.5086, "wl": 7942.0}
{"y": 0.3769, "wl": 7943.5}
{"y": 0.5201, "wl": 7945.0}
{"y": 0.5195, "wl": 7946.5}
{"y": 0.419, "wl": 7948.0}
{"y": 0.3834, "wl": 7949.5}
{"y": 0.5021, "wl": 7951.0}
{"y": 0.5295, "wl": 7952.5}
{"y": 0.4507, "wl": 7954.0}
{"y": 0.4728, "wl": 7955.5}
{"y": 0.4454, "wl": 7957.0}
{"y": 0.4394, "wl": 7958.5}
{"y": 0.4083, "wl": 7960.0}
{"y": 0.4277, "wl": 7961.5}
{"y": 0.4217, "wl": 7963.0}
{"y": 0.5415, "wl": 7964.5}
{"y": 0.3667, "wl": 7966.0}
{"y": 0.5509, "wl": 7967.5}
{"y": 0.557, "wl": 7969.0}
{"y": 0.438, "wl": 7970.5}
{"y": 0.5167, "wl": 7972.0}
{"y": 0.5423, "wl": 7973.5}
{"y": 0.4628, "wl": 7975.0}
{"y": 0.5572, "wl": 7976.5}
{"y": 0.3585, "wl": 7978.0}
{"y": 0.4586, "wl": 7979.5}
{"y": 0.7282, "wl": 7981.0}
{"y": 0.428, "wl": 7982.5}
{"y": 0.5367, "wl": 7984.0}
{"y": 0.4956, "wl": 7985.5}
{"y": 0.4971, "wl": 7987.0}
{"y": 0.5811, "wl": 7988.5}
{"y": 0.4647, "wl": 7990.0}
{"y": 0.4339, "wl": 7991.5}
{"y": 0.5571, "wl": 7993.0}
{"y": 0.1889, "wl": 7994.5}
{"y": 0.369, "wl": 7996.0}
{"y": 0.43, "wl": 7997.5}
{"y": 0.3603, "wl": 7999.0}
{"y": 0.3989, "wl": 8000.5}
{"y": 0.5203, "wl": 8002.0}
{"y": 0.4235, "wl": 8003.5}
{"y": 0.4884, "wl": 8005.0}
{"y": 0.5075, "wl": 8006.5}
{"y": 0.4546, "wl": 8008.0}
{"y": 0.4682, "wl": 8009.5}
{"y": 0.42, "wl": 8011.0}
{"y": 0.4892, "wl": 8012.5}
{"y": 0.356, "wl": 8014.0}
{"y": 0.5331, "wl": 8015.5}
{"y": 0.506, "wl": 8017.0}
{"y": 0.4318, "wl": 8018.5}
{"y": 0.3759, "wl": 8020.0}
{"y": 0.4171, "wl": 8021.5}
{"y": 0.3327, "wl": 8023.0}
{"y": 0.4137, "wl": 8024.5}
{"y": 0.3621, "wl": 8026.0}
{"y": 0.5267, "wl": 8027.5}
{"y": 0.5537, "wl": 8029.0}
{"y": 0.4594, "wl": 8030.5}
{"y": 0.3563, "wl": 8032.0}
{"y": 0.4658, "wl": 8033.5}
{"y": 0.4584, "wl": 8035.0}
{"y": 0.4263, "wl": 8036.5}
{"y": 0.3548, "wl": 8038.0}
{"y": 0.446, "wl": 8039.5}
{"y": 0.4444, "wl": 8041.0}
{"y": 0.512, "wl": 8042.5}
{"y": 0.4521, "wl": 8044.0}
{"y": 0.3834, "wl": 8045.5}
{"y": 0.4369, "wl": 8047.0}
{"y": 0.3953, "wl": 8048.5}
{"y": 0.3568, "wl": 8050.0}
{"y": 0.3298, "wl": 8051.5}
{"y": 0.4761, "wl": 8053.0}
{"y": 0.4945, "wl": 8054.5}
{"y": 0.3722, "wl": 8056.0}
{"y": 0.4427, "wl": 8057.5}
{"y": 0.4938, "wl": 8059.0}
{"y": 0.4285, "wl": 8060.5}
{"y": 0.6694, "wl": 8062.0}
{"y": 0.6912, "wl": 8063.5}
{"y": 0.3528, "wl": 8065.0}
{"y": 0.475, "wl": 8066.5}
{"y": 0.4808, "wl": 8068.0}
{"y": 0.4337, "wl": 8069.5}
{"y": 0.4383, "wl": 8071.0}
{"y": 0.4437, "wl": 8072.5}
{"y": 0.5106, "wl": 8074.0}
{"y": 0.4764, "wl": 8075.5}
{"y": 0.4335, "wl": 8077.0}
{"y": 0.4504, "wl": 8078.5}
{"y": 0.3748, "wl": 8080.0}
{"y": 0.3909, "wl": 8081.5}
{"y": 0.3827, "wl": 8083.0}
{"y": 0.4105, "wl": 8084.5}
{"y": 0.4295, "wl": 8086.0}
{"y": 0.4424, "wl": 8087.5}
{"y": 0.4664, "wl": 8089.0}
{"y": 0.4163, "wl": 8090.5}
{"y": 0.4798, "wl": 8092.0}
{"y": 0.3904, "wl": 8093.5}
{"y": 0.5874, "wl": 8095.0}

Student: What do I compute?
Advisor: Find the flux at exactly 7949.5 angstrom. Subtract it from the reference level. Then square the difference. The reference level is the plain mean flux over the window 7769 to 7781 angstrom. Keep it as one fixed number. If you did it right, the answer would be 0.012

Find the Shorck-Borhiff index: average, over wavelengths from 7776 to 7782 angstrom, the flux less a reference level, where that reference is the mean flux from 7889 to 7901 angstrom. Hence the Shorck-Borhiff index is 0.051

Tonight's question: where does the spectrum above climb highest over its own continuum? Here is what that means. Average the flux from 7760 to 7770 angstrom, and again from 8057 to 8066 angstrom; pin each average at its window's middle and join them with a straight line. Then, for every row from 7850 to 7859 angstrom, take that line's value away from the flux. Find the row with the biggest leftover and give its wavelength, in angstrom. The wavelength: 7855.0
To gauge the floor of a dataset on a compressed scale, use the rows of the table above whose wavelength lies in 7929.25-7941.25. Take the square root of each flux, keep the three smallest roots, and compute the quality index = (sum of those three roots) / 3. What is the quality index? 0.649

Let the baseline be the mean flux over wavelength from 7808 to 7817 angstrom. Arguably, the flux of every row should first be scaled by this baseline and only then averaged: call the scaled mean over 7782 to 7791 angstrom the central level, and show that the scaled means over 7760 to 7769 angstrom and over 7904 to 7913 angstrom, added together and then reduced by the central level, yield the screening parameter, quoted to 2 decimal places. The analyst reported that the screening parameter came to 0.75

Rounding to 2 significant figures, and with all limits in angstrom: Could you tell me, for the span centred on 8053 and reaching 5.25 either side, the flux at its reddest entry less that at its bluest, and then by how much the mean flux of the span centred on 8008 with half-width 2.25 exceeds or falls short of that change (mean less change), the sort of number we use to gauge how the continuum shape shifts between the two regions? 0.43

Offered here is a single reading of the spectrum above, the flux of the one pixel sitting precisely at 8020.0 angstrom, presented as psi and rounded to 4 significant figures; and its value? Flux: 0.3759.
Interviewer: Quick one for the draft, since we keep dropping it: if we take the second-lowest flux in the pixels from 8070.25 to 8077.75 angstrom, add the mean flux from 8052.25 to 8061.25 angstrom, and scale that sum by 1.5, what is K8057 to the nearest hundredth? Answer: 1.33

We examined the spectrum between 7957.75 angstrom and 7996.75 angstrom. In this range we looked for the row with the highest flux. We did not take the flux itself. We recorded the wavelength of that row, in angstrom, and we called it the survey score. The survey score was 7981.0 angstrom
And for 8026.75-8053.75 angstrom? 8029.0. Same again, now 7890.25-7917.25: 7915.0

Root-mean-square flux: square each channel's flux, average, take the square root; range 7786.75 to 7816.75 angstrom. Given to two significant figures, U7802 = 0.54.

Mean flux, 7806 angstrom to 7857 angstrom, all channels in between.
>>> 0.519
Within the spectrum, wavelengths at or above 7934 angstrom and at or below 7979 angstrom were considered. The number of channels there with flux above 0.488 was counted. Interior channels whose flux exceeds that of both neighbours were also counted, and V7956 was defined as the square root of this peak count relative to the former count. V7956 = 0.88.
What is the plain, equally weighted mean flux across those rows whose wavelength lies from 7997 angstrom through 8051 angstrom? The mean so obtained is 0.44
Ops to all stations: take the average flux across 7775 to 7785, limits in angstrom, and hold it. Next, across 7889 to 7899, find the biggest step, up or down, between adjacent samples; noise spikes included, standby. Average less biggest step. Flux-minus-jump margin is 0.410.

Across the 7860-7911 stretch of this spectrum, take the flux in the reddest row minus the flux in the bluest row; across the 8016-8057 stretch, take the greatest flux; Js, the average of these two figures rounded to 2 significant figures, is 0.15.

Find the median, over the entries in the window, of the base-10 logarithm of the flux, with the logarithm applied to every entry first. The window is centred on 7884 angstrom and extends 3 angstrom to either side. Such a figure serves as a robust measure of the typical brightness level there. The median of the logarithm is -0.323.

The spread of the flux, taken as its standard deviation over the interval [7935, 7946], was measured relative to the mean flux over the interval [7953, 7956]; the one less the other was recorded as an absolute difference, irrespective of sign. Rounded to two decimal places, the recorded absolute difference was 0.41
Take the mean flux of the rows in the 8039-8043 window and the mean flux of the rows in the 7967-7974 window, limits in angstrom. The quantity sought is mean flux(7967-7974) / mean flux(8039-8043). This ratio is 1.11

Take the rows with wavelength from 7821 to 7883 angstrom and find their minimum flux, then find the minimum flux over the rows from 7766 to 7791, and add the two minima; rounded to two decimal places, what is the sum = 0.71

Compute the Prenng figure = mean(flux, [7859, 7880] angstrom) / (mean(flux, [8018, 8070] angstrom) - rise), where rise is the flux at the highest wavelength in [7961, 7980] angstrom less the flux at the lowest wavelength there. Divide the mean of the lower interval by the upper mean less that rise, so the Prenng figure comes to 1.19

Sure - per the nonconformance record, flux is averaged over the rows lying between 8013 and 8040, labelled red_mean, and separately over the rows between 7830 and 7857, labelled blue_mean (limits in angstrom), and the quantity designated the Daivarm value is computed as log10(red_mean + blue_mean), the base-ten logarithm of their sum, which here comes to -0.022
